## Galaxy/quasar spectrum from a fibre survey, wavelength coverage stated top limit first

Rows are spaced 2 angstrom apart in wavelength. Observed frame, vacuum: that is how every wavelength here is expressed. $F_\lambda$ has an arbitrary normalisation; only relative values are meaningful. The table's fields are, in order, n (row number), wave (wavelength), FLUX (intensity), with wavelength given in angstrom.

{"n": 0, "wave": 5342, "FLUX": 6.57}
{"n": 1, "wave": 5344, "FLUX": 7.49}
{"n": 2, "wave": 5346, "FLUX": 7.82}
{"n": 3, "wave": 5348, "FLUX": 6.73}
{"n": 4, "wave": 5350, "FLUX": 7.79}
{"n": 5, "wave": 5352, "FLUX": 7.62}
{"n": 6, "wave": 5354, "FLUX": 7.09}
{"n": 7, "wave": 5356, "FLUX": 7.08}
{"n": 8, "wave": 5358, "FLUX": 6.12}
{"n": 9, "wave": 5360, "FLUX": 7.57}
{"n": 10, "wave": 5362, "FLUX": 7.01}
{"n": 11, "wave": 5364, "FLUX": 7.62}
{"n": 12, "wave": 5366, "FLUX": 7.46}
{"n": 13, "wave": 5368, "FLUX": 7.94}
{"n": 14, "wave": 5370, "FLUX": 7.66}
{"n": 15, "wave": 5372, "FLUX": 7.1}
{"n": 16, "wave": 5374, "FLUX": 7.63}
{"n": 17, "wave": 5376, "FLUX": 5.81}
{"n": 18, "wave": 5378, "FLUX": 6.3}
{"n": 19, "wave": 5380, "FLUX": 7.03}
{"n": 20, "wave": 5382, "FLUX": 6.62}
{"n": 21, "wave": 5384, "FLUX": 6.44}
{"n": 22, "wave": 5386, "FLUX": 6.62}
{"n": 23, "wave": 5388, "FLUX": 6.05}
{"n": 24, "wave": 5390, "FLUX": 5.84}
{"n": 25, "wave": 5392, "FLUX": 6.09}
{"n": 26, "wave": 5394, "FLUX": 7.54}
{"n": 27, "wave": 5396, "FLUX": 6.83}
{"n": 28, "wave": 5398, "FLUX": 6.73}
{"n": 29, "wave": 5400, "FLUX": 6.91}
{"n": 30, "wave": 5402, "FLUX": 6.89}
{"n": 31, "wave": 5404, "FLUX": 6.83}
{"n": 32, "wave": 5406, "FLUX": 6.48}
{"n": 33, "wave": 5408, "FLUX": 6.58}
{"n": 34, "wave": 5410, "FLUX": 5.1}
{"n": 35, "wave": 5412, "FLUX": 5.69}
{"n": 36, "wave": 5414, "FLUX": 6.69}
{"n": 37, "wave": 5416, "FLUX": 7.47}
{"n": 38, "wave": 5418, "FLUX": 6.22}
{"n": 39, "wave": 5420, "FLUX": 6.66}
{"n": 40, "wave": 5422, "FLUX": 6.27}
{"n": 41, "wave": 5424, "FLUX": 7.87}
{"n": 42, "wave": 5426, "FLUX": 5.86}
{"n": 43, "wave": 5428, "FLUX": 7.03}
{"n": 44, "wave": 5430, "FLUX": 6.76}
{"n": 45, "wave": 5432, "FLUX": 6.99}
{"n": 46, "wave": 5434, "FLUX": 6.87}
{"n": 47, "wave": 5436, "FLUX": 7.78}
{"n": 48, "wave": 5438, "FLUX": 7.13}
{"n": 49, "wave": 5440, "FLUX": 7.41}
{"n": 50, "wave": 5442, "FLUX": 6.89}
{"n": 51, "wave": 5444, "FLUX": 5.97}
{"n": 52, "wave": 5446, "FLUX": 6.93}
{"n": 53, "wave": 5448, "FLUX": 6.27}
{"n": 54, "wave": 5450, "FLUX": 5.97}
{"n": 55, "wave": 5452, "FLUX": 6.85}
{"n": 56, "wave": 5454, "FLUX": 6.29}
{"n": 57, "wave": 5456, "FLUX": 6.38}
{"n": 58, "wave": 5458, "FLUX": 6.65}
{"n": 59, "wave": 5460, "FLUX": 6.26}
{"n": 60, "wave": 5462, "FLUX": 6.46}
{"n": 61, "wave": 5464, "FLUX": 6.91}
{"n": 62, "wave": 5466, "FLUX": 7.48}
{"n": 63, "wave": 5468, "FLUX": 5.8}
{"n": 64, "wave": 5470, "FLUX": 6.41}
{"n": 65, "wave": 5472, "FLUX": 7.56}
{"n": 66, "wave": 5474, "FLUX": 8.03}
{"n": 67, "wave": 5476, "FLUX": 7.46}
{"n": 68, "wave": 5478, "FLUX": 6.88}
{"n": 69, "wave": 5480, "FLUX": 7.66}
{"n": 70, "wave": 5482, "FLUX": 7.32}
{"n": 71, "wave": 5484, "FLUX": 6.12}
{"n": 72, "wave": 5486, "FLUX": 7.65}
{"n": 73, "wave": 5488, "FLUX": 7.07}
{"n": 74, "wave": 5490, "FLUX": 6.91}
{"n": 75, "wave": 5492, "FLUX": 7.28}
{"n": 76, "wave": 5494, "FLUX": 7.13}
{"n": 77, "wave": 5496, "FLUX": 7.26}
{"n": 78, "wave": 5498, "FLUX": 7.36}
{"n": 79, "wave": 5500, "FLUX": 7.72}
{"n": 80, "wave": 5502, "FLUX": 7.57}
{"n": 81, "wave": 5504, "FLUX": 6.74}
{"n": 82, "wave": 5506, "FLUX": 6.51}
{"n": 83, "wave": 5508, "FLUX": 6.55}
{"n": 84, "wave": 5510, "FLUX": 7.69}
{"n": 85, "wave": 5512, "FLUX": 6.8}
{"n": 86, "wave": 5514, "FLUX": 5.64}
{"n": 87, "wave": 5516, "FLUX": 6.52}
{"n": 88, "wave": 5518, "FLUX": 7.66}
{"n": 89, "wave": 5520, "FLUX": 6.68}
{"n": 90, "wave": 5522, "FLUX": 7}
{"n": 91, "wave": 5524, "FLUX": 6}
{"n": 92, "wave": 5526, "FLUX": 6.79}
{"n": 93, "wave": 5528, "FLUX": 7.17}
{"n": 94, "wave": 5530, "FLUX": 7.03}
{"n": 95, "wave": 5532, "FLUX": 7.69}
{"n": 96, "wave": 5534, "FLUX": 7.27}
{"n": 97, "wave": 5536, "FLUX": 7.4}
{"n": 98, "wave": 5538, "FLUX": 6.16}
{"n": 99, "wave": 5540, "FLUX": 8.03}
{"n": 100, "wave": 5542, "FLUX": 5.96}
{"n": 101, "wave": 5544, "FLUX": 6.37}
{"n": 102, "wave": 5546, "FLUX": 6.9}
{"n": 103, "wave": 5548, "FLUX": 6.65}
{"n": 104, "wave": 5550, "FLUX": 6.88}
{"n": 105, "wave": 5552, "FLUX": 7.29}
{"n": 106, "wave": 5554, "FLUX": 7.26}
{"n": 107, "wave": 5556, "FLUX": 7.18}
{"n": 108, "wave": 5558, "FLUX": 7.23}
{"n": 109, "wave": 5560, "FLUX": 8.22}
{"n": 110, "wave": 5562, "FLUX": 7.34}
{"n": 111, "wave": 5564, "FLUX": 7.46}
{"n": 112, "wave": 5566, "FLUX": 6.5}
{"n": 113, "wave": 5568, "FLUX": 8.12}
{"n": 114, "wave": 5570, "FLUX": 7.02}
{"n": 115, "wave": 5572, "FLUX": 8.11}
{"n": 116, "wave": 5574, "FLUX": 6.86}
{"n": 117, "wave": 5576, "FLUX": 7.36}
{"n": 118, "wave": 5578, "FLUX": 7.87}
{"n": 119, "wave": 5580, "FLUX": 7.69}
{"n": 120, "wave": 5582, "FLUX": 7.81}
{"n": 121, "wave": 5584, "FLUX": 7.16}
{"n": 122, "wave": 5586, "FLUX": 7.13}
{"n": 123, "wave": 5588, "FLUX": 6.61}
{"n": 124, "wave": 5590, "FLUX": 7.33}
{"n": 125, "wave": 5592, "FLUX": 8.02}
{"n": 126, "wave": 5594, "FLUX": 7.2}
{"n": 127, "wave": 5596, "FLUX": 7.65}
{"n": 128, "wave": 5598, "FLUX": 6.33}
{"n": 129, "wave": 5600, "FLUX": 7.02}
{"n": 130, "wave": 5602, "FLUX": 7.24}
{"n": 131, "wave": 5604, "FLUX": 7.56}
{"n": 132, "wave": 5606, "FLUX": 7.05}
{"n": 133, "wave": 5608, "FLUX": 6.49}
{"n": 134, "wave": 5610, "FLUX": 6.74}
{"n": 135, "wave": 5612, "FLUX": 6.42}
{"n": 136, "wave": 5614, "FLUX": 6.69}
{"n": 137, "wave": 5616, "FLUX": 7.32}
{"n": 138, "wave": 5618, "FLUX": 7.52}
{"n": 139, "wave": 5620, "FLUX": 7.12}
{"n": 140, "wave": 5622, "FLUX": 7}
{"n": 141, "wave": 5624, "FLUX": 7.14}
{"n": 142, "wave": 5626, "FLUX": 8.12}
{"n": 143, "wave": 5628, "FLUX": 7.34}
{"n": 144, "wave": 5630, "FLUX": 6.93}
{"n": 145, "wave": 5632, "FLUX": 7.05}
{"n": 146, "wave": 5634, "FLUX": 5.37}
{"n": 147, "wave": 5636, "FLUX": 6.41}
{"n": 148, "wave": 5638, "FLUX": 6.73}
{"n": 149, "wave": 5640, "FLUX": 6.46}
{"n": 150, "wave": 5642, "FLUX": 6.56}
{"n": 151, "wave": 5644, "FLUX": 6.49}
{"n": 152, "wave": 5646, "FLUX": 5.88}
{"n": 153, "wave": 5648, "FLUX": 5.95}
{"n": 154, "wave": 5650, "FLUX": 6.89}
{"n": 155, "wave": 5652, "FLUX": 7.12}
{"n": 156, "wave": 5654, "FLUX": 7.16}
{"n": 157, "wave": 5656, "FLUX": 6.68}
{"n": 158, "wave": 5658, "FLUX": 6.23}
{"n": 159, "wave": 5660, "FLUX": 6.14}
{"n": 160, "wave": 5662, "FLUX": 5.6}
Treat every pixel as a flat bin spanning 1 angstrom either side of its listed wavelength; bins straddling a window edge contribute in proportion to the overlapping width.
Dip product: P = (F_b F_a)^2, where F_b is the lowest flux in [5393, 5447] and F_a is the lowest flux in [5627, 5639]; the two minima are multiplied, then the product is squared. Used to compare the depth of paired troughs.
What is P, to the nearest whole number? 750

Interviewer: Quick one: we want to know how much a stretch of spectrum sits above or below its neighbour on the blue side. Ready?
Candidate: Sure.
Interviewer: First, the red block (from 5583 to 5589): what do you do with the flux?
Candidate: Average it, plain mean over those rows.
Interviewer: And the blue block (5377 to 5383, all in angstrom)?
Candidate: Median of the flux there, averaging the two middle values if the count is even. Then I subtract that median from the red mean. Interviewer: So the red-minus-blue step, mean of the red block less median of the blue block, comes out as 0.3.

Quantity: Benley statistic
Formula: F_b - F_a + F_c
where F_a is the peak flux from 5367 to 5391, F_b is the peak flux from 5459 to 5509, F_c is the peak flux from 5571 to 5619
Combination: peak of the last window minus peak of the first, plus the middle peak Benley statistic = 8.20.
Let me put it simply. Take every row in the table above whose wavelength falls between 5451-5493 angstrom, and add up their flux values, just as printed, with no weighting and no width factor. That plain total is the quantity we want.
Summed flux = 145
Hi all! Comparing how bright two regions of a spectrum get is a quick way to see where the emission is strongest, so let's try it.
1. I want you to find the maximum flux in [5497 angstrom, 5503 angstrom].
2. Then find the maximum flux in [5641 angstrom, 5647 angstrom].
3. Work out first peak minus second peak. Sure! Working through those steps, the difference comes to 1.2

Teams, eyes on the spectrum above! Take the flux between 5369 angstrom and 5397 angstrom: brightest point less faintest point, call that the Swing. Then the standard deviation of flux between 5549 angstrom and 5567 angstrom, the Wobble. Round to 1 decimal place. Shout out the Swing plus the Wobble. 2.3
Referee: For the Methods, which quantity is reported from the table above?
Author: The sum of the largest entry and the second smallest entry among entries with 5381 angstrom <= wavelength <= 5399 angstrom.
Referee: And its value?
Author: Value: 13.59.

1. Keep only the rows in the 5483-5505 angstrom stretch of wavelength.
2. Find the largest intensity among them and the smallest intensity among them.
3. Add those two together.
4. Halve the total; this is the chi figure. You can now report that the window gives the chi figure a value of 6.92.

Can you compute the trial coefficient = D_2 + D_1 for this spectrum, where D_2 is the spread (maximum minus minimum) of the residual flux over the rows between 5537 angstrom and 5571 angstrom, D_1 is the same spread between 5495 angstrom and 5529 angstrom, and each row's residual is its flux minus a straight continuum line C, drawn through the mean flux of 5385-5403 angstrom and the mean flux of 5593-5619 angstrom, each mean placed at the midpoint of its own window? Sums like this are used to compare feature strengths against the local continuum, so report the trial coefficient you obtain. 4.3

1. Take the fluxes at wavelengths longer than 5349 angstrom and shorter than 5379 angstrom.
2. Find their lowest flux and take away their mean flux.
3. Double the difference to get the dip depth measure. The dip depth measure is -2.8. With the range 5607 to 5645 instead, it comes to -2.9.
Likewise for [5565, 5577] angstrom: -1.7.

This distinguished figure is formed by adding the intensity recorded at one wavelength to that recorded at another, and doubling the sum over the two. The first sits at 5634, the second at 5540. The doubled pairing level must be 26.8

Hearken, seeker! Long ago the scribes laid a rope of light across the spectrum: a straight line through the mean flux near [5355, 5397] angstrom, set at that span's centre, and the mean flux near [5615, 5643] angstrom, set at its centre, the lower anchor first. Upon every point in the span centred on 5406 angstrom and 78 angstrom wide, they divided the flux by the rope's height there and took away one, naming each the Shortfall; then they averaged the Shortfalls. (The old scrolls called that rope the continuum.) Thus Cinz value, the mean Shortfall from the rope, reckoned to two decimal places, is -0.02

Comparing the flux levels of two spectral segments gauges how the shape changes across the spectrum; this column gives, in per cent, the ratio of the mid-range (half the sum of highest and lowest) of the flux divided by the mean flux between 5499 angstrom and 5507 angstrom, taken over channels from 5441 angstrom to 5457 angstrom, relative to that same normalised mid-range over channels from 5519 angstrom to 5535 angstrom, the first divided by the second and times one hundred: 94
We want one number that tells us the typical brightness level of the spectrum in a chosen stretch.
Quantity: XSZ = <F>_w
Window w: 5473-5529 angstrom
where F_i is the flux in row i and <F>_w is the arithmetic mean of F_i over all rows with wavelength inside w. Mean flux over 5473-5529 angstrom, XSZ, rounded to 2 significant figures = 7.0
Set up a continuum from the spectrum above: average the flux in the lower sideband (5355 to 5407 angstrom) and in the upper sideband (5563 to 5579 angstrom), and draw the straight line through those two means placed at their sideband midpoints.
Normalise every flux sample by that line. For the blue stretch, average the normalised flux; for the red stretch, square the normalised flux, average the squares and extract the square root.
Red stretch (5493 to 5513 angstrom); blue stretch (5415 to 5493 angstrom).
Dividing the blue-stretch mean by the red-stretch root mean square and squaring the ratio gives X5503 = 0.961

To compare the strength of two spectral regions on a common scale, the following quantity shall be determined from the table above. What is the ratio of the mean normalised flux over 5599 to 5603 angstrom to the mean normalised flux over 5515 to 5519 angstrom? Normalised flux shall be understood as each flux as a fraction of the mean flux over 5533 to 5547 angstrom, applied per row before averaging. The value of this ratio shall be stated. 1.006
